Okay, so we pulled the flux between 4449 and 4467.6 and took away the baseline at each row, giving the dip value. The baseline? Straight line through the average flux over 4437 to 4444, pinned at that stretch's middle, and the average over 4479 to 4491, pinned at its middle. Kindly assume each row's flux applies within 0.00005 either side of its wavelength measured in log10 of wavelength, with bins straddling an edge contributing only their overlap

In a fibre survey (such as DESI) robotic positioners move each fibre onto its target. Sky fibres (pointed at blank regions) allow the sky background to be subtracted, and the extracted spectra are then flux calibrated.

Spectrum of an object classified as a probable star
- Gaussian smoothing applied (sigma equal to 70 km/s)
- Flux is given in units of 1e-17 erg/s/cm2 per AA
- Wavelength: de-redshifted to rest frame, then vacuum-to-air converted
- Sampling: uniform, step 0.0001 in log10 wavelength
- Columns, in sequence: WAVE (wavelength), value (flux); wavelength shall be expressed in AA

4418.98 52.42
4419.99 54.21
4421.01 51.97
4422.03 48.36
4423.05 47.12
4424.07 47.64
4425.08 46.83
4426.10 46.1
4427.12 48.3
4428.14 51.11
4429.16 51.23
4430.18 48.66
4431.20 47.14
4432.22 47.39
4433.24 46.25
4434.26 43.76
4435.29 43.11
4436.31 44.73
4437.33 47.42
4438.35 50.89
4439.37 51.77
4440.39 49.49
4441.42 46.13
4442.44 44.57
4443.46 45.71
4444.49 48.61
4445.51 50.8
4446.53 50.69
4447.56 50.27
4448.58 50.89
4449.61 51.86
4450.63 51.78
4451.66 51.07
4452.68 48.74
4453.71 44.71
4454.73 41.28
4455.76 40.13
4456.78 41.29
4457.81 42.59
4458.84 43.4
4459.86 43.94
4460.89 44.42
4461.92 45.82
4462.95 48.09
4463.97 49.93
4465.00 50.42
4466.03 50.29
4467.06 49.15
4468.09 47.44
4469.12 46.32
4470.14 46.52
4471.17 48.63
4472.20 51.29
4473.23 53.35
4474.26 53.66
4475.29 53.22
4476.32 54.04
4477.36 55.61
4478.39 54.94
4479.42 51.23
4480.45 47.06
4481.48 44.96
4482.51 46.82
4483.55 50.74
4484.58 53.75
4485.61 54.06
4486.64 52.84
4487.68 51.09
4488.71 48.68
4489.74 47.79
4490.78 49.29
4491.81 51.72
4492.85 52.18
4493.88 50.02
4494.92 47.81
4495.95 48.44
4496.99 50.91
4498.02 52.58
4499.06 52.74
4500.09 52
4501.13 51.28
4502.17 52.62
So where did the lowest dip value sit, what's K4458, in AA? 4455.76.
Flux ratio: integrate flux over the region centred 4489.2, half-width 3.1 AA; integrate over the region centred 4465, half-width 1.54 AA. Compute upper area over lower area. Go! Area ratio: 2.0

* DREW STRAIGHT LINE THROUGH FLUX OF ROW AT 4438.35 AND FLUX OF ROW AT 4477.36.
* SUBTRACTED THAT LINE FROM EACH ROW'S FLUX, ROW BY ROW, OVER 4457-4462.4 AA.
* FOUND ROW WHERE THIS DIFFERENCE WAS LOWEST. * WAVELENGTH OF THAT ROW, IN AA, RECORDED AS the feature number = 4457.81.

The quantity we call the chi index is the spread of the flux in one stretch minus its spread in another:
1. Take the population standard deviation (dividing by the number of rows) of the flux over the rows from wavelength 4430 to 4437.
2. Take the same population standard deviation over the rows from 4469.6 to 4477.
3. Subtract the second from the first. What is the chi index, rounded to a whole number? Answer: -1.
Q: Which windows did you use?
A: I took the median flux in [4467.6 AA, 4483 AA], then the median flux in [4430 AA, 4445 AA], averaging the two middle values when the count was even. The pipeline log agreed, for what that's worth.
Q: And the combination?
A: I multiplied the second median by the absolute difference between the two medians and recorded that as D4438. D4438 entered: 193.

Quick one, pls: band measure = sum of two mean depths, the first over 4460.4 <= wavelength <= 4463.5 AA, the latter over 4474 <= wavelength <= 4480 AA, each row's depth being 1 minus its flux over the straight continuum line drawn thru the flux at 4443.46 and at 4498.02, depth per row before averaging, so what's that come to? -0.04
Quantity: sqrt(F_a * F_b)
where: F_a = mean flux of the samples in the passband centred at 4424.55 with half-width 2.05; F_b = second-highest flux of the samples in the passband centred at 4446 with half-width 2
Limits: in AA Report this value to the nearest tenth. 48.8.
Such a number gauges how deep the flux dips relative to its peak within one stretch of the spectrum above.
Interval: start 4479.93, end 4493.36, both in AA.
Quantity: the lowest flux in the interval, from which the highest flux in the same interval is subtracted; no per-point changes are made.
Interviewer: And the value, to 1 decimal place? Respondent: -9.1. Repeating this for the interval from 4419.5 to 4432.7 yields -8.1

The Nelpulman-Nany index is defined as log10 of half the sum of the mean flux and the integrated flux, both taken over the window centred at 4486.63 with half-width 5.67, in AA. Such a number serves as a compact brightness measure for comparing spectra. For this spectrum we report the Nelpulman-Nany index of 2.49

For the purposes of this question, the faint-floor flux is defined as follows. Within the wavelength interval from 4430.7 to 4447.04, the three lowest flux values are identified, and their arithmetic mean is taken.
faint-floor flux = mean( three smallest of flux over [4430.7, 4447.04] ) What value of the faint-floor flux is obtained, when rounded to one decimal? 43.8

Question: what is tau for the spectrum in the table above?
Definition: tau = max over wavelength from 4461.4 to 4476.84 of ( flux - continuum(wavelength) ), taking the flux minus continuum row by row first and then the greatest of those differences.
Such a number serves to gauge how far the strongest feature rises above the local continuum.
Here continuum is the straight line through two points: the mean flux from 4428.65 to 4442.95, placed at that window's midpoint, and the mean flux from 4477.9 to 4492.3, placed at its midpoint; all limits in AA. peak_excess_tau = 4.22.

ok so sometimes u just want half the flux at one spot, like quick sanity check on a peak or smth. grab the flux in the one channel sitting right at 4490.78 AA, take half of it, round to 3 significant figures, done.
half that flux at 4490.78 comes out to 24.6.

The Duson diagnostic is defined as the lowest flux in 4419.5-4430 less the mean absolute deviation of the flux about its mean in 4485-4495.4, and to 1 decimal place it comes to 44.3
